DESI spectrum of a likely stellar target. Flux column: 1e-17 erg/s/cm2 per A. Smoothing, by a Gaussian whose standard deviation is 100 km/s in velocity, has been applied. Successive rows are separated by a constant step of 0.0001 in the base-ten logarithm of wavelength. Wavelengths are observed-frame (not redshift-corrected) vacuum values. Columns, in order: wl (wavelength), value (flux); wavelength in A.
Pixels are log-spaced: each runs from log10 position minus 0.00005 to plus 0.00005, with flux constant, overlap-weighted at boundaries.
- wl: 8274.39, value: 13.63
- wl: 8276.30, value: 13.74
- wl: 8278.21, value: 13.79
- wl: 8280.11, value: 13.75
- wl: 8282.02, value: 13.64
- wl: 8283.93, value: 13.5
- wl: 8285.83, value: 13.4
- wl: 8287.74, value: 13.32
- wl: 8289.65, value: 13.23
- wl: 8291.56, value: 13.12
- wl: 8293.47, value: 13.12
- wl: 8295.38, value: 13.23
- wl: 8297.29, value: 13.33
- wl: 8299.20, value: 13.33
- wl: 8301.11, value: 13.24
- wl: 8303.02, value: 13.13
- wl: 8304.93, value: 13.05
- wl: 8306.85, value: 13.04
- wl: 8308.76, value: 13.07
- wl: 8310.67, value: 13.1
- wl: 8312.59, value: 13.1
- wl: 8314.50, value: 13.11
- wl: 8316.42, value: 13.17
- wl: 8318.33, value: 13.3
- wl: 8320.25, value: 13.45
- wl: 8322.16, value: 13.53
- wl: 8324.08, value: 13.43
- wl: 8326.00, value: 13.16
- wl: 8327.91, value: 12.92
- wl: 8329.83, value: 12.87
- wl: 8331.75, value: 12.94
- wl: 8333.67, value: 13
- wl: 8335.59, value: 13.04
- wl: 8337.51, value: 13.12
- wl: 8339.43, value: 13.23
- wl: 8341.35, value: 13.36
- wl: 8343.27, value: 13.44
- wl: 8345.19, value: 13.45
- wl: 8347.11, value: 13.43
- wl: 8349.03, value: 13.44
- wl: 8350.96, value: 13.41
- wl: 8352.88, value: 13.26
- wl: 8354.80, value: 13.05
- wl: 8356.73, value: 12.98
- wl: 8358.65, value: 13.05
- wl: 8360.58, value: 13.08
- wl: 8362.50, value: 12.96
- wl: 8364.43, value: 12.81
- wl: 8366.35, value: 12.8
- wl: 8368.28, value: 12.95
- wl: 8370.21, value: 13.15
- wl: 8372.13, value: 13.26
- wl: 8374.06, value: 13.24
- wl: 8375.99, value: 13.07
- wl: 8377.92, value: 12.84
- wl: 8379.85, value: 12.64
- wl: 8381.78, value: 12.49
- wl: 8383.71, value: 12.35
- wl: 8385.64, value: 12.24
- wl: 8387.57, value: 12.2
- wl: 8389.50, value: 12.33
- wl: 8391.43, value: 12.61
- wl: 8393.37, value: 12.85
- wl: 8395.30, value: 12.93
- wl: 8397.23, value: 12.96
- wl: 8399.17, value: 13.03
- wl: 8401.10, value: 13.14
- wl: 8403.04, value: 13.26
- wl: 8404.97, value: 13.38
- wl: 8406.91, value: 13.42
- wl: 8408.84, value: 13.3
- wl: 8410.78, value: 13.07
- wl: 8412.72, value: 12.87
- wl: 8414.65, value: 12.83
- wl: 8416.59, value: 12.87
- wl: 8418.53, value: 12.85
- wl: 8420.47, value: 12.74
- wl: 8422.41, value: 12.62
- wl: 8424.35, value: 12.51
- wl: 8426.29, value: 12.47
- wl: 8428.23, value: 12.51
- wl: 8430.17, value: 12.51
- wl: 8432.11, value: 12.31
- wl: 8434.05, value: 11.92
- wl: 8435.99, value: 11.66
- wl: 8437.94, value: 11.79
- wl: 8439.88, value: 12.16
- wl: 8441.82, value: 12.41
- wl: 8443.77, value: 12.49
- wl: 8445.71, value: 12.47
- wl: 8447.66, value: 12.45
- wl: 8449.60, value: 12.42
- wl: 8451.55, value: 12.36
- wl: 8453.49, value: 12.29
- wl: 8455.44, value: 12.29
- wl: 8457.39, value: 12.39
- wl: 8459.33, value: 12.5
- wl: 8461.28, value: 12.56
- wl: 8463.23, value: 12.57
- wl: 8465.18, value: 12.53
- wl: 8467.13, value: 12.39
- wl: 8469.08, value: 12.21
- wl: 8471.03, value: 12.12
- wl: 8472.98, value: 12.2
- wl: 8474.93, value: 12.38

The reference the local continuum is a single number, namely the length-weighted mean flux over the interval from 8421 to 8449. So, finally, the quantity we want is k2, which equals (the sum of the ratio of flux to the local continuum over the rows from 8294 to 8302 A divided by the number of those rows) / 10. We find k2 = 0.108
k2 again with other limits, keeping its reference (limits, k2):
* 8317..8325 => 0.109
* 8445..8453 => 0.101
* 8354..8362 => 0.106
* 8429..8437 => 0.098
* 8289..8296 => 0.107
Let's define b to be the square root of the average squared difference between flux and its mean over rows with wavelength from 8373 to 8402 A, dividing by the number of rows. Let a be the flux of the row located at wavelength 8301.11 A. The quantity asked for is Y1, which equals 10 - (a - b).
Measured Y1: -2.91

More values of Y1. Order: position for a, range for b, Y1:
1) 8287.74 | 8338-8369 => -3.09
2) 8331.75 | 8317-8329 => -2.73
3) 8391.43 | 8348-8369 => -2.40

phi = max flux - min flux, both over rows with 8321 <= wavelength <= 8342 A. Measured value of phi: 0.7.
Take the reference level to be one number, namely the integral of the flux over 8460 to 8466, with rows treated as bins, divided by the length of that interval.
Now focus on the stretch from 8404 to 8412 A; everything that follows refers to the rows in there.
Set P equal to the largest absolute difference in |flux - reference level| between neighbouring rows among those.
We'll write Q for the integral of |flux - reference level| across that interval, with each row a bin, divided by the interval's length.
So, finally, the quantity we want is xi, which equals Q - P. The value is 0.51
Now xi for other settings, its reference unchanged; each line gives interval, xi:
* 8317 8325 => 0.72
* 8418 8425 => 0.03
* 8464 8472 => 0.04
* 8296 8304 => 0.60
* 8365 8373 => 0.28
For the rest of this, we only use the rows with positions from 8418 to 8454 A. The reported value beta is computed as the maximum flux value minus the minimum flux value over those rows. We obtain 1.19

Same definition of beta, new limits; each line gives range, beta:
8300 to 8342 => 0.66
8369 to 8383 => 0.77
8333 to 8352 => 0.45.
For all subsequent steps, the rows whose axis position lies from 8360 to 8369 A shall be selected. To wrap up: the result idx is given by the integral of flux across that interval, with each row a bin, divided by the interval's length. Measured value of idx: 12.92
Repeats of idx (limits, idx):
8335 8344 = 13.24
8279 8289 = 13.52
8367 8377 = 13.12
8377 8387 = 12.50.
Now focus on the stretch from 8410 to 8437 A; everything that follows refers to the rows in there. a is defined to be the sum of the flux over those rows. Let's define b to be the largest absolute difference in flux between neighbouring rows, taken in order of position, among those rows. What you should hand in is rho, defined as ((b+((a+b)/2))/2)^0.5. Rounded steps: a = 176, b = 0.39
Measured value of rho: 6.65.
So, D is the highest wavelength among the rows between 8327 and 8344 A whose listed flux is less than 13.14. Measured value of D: 8337.51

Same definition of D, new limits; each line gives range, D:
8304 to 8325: 8314.50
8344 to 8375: 8368.28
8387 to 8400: 8399.17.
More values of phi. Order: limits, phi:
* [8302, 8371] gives 0.7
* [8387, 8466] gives 1.8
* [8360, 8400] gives 1.1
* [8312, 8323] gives 0.4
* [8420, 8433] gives 0.4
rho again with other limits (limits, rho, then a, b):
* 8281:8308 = 6.82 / 186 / 0.14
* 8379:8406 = 6.69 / 178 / 0.28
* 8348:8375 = 6.78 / 183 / 0.21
